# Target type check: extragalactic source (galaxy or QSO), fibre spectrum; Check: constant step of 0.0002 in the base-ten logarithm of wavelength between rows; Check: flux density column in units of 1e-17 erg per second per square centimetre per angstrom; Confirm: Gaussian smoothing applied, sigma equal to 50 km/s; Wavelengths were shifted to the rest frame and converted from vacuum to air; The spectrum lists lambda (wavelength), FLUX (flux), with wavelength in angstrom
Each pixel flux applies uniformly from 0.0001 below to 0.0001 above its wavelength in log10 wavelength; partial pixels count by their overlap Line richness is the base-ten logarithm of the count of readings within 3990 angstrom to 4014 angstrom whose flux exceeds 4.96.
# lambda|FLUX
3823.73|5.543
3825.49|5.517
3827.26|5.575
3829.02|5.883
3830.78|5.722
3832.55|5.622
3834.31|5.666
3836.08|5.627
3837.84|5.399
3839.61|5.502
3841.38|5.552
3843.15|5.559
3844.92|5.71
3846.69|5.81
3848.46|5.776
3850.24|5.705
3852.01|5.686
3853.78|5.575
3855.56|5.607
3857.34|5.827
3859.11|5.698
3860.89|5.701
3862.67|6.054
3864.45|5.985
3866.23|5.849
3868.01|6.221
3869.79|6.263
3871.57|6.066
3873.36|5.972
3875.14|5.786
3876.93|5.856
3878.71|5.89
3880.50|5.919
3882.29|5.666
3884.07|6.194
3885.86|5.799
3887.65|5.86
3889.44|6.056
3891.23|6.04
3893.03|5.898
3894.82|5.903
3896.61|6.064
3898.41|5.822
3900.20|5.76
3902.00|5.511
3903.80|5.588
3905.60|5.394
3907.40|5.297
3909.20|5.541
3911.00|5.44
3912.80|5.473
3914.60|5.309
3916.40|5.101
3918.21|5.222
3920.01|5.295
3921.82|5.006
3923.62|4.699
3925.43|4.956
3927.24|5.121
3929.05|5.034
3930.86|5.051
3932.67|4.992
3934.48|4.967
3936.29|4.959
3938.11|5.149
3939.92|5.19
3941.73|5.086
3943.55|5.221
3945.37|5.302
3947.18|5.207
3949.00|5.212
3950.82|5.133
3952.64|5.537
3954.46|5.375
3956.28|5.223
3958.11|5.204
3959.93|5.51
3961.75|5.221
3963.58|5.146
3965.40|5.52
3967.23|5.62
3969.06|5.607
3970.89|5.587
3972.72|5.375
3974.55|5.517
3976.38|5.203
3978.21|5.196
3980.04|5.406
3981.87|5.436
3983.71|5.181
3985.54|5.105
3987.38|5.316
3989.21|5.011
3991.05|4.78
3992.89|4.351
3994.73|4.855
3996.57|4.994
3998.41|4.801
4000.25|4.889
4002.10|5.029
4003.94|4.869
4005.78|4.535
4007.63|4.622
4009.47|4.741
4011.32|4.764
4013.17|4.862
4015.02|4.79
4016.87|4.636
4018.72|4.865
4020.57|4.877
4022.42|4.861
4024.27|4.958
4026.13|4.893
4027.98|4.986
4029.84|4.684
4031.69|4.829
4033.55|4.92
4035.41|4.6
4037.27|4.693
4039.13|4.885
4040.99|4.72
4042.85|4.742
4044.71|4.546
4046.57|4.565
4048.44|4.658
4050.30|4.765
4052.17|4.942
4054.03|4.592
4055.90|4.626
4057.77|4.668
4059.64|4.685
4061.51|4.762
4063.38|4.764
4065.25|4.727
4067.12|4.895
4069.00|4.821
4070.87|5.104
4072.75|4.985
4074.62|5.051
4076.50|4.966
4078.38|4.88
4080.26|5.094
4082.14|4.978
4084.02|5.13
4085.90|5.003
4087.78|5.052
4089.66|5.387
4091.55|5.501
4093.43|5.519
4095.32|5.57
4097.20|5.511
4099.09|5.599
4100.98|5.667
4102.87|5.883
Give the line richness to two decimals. 0.30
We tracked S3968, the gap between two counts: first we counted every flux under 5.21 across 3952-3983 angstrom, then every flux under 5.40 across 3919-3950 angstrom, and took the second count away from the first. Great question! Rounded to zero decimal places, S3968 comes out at -13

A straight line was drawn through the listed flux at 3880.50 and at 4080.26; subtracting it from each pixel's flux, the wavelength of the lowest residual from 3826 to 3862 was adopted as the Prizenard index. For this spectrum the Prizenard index 3837.84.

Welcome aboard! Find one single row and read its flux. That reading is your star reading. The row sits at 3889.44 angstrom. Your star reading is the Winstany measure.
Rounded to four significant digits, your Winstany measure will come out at 6.056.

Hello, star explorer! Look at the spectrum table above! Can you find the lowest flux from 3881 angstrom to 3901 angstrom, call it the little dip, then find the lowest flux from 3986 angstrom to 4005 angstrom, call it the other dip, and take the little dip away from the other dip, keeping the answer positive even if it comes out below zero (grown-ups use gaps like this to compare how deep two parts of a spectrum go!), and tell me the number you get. 1.3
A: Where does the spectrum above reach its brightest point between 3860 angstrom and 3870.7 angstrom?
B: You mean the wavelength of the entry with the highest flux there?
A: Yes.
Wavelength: 3869.79 angstrom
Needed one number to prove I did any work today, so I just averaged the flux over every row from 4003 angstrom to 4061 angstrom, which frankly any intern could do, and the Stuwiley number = 4.75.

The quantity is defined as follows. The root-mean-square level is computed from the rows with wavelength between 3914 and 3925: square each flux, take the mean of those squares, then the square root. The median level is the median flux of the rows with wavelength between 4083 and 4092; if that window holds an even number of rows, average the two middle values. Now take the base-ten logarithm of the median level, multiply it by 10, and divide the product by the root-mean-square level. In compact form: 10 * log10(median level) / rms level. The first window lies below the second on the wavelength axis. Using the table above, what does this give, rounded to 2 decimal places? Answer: 1.39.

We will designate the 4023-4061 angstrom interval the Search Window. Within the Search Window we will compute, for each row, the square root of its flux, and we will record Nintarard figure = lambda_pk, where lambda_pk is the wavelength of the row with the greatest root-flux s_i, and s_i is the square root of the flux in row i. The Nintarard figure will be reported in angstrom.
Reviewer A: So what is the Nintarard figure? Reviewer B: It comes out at 4027.98 angstrom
